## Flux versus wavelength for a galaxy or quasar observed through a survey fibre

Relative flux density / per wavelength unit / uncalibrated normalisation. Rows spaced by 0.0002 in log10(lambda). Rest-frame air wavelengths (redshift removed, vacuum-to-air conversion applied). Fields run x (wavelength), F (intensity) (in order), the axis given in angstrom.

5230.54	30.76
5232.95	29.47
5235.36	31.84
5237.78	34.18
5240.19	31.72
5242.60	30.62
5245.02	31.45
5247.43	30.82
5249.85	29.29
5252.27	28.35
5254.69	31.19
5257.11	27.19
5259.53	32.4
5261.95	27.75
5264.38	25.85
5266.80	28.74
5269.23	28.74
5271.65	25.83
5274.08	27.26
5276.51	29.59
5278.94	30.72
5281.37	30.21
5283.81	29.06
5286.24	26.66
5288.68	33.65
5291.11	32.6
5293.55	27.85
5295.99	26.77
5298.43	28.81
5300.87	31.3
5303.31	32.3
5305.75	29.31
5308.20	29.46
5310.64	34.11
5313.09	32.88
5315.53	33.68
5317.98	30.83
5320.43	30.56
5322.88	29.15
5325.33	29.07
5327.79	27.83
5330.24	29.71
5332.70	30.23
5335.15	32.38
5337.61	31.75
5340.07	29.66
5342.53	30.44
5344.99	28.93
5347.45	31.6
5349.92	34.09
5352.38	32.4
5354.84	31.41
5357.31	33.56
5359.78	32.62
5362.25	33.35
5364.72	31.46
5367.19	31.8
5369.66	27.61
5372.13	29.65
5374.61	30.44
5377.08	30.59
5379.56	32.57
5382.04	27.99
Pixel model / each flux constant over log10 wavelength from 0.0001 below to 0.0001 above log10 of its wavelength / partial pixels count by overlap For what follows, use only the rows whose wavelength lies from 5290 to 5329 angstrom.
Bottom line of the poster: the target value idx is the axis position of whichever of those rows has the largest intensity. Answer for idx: 5310.64 angstrom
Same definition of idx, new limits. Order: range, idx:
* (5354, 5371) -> 5357.31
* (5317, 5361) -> 5349.92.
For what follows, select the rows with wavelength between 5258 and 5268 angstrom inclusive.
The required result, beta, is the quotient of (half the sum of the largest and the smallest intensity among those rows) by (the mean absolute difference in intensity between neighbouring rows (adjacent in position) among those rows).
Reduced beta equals 9.3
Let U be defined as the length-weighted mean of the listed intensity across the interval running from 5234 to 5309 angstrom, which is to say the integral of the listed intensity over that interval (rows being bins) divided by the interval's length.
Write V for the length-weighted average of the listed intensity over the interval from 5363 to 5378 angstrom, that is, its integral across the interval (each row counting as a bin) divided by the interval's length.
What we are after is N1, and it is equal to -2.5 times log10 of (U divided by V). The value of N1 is 0.02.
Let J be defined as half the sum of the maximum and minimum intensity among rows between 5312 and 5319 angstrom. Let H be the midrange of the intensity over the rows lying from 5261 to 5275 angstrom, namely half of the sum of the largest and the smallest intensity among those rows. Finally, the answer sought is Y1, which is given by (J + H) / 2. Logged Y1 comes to 29.8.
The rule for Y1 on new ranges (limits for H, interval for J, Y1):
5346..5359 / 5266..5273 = 30.0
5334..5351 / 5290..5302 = 30.6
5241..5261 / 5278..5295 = 30.0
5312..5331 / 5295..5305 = 30.1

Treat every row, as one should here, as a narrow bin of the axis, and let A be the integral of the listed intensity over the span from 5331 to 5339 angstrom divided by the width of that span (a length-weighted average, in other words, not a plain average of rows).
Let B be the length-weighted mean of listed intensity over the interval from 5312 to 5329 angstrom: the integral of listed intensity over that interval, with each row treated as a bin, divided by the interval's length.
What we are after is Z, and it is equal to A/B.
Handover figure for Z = 1.02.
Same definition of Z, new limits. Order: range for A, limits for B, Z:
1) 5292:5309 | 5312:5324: 0.94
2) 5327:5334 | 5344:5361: 0.92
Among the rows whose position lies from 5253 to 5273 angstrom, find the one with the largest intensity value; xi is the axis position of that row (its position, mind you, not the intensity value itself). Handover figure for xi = 5259.53 angstrom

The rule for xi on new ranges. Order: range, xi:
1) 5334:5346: 5335.15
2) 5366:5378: 5367.19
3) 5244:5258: 5245.02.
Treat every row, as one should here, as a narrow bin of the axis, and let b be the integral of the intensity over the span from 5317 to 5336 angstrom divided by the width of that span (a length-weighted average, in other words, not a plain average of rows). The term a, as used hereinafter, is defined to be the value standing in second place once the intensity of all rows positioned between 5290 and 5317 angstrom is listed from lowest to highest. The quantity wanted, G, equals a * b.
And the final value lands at 833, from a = 27.85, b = 29.9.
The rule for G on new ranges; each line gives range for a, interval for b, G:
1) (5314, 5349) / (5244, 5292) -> 849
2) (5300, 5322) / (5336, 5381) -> 923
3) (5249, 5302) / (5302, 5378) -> 803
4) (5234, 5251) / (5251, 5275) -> 868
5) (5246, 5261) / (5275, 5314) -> 859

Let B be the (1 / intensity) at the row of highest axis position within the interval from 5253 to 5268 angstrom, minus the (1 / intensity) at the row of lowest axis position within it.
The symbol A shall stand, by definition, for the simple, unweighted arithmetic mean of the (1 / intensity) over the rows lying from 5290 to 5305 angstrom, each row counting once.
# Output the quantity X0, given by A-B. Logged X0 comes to 0.031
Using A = 0.0336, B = 0.003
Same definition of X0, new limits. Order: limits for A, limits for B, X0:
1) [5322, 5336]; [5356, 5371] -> 0.027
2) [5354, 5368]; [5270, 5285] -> 0.035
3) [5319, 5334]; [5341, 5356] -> 0.035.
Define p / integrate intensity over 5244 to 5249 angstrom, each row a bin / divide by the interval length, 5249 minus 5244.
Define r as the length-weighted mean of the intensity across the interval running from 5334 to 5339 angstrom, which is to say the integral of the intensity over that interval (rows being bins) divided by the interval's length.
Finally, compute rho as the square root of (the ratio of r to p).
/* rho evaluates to 1.02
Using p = 31.0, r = 32.0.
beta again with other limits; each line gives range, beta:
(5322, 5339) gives 27.8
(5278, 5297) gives 11.8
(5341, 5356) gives 16.9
